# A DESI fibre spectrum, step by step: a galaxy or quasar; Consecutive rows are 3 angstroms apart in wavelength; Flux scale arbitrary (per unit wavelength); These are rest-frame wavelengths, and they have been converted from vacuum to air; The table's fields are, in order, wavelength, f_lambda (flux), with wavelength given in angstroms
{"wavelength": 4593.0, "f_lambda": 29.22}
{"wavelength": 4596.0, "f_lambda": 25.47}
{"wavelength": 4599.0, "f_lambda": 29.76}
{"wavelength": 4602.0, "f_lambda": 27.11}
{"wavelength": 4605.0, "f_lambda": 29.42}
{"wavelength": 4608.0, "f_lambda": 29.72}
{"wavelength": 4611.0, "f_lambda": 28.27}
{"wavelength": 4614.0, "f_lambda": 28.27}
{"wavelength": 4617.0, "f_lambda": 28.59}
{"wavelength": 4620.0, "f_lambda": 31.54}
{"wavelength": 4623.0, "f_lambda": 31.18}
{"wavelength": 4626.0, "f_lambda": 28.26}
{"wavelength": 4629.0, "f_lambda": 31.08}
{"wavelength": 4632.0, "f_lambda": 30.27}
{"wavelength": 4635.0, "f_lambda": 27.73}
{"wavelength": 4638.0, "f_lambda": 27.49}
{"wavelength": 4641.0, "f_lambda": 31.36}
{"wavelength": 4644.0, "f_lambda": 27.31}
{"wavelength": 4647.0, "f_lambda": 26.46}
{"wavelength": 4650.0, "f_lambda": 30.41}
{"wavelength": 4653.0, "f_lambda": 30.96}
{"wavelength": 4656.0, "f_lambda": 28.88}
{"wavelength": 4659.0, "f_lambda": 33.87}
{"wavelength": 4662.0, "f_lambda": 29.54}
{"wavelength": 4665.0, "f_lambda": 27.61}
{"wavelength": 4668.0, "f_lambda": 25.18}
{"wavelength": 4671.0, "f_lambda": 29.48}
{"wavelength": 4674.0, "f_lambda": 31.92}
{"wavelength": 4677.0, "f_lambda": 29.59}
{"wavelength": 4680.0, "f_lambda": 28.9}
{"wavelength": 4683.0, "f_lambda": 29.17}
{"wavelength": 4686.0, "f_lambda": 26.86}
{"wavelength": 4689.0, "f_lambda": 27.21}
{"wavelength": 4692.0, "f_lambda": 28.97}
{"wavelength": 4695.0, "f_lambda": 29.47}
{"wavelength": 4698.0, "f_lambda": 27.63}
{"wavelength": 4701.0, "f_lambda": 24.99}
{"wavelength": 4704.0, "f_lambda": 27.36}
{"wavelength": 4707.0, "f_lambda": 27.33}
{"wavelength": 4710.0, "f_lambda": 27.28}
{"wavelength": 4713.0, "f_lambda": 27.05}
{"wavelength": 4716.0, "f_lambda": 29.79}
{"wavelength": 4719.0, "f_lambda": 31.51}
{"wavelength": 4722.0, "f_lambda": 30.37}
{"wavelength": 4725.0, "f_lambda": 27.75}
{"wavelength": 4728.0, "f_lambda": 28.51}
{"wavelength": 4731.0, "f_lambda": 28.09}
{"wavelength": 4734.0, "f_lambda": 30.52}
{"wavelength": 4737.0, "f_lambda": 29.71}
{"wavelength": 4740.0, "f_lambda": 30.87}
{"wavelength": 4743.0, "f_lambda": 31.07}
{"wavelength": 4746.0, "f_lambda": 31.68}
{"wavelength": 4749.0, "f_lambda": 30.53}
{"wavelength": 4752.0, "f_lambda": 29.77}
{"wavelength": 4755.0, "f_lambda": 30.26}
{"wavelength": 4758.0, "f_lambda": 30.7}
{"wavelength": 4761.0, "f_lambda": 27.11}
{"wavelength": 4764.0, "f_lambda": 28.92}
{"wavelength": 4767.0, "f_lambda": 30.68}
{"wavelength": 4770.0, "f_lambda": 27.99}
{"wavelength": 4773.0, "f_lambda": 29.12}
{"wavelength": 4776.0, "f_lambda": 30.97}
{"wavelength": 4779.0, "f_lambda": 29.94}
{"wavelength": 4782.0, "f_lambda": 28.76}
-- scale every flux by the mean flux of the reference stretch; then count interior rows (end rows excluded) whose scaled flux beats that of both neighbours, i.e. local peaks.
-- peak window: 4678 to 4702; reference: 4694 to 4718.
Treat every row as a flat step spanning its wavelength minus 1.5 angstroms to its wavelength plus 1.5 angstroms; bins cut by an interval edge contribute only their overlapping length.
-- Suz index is 2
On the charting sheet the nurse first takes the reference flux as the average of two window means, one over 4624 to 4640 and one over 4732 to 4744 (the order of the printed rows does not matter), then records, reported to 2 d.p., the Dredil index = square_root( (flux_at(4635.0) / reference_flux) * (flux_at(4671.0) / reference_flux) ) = 0.96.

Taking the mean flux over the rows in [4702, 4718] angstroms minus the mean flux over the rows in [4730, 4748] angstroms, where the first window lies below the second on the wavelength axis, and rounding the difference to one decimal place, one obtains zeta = -2.6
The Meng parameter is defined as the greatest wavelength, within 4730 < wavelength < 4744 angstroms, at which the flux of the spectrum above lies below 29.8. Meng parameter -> 4737.0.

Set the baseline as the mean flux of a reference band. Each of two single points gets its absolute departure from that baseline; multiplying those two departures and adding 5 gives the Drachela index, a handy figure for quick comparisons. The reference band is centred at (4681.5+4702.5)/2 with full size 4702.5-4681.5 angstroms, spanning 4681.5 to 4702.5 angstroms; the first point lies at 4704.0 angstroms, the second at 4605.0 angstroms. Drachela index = 5.7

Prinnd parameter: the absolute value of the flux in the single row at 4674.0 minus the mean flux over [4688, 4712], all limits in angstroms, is 4.4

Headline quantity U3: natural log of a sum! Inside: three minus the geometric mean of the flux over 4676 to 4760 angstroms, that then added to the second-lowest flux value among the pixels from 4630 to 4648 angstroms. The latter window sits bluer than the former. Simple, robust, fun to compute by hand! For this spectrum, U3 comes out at 0.3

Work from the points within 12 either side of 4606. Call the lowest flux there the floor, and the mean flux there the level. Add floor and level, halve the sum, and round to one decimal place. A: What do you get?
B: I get 26.9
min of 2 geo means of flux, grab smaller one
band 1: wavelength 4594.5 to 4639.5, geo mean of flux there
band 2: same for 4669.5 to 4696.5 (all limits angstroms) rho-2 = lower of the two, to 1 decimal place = 28.9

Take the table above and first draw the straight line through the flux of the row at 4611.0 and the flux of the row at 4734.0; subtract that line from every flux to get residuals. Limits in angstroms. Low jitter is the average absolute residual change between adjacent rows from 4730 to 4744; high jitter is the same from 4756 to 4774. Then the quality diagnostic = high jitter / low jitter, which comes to 1.95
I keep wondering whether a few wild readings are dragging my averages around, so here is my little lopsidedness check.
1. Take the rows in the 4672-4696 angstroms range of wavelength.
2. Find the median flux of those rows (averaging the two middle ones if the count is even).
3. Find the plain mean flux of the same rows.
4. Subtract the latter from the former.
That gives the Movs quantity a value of 0.06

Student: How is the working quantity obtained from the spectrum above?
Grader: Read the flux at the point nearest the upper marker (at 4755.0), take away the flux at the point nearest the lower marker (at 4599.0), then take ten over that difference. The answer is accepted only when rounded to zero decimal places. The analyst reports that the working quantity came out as 20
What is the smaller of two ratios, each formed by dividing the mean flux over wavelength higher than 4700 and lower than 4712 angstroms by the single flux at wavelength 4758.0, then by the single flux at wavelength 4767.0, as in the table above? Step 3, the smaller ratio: 0.87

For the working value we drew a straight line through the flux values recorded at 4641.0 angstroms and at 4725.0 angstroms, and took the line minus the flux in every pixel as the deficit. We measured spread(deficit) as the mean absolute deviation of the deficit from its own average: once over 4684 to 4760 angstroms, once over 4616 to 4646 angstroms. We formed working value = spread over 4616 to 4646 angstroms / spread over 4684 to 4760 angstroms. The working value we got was 0.7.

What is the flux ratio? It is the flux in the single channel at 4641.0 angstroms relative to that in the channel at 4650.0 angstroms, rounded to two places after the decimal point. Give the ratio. 1.03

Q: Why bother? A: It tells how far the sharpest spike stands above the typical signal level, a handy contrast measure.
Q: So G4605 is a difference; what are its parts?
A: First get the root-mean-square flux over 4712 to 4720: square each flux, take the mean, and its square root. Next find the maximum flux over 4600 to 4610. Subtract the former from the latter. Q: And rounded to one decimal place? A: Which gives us 0.2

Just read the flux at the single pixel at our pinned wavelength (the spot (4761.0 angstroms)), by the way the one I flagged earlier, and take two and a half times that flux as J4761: 67.8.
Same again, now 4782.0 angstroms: 71.9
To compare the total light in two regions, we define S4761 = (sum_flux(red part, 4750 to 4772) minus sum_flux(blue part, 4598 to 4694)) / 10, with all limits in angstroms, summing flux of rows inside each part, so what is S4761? -73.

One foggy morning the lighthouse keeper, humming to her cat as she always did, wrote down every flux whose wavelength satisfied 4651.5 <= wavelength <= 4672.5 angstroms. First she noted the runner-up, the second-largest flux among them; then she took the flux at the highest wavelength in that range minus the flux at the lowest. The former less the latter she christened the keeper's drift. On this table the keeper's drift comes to 32.4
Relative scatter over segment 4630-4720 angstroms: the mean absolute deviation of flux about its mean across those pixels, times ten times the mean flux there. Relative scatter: 471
